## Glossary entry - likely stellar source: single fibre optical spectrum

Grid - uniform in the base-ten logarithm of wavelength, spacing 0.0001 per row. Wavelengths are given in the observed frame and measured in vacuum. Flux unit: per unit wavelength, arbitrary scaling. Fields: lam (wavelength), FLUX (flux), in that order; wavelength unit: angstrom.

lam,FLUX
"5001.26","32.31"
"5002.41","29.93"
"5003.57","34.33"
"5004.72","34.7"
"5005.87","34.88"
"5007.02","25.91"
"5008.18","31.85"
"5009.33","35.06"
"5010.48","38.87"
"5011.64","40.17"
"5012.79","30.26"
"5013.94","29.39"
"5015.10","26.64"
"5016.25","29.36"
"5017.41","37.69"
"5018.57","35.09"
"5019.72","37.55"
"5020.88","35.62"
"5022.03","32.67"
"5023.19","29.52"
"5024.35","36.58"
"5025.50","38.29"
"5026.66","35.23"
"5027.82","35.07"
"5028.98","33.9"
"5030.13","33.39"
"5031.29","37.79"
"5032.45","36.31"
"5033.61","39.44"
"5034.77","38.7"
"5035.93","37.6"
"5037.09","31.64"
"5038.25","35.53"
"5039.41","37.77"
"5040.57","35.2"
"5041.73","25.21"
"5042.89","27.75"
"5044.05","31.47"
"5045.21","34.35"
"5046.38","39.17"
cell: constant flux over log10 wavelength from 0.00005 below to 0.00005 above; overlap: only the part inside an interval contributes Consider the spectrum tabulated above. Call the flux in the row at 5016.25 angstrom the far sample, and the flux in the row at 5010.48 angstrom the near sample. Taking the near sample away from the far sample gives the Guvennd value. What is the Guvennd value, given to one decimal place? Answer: -9.5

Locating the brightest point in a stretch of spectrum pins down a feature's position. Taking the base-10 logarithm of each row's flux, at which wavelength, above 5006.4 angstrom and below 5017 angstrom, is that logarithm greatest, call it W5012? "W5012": 5011.64 angstrom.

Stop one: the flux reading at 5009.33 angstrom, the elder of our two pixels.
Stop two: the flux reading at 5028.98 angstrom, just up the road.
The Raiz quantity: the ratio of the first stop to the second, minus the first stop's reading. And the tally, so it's -34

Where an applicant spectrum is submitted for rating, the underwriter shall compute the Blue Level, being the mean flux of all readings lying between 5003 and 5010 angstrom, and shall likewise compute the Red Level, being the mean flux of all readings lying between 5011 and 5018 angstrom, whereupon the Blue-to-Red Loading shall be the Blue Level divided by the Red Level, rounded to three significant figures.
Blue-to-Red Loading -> 1.02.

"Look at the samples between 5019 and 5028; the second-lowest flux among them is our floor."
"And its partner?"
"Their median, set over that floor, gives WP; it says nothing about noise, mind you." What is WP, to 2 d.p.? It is 1.08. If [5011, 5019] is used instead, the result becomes 1.03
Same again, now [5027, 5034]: 1.05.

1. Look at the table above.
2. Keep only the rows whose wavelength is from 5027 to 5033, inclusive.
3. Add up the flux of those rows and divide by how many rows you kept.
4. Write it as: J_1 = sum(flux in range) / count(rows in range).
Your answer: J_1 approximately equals 35.3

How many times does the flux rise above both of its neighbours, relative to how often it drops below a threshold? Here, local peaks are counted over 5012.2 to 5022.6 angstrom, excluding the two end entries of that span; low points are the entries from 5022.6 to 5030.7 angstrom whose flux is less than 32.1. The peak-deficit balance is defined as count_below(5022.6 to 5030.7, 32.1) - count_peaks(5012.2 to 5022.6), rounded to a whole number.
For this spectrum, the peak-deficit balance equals -1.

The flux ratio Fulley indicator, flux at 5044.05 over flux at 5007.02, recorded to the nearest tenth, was 1.2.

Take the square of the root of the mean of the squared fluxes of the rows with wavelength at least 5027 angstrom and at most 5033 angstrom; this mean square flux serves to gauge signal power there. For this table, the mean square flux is 1248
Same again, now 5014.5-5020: 1127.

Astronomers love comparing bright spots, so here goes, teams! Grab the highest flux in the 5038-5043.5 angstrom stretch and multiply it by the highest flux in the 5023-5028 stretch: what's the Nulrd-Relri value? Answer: 1446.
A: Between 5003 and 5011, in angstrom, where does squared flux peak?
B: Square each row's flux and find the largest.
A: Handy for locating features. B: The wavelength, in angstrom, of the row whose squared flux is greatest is 5010.48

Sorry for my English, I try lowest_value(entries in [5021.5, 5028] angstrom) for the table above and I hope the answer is 29.52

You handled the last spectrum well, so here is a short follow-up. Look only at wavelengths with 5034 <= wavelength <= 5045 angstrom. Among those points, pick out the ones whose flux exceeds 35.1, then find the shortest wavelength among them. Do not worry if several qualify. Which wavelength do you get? 5034.77 angstrom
